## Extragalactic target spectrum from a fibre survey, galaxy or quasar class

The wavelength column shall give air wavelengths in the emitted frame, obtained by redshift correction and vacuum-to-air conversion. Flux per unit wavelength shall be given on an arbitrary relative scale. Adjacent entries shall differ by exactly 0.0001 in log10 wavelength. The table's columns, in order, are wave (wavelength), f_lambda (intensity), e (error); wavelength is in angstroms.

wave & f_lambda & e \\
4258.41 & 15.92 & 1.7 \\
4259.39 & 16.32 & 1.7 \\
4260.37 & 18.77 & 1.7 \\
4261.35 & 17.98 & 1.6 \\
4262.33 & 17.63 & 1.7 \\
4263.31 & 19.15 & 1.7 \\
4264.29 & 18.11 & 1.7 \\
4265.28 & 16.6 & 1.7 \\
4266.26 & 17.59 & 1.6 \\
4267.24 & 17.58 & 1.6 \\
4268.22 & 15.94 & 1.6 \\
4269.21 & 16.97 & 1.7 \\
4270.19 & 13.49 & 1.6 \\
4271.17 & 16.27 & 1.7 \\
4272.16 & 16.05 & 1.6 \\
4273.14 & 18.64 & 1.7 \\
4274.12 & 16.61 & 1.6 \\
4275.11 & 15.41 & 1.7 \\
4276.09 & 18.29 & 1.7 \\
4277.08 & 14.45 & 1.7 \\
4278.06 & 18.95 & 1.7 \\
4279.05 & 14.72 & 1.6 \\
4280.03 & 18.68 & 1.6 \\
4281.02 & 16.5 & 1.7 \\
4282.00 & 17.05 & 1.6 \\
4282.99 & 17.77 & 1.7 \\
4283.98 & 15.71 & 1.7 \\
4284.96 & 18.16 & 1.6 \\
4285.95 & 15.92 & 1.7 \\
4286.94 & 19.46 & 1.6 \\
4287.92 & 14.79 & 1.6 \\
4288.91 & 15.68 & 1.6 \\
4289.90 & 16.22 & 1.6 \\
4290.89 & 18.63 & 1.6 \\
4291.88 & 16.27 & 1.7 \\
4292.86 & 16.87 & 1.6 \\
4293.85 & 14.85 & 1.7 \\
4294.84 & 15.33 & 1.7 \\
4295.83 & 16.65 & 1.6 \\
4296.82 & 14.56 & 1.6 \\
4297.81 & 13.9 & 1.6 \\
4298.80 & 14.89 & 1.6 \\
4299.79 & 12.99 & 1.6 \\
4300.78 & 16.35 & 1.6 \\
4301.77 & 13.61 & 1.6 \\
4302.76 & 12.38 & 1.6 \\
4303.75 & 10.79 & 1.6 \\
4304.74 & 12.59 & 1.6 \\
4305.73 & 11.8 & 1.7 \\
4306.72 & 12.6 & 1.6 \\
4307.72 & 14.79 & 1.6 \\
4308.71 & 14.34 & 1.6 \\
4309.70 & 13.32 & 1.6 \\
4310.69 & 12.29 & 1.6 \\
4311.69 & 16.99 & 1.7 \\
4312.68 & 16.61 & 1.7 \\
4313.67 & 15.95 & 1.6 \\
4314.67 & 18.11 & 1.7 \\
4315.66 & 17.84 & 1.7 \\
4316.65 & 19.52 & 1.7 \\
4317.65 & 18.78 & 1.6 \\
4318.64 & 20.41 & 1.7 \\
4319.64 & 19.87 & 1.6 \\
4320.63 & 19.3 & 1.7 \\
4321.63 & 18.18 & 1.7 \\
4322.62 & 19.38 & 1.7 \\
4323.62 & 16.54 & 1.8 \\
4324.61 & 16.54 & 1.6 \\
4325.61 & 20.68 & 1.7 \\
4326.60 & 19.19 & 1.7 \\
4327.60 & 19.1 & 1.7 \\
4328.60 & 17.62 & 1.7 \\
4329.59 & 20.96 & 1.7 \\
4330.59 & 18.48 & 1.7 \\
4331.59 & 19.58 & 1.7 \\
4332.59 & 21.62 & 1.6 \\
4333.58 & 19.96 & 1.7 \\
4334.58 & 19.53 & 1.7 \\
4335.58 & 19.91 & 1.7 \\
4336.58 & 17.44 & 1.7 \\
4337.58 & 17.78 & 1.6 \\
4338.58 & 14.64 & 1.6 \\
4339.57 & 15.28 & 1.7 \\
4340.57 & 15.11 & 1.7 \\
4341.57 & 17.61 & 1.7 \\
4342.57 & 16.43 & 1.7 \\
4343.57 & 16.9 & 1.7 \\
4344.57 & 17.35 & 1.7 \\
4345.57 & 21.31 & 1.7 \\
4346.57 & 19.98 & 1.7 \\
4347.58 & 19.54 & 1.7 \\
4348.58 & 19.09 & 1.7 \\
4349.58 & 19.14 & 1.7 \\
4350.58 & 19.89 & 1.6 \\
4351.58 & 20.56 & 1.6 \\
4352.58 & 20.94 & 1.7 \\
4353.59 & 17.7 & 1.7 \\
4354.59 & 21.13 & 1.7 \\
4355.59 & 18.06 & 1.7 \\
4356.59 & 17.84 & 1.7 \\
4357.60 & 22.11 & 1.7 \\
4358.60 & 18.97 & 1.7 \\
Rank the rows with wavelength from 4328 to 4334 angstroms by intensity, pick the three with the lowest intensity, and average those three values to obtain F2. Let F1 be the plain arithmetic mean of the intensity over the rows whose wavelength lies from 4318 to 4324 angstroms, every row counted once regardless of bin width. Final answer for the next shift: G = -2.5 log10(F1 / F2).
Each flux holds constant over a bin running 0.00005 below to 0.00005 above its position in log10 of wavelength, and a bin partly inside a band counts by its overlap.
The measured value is -0.02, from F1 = 18.9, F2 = 18.6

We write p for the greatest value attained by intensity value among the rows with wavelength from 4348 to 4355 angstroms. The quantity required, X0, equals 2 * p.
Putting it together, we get 42.3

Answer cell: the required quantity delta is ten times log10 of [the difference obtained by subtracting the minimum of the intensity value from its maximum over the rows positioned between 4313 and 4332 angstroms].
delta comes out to 7.0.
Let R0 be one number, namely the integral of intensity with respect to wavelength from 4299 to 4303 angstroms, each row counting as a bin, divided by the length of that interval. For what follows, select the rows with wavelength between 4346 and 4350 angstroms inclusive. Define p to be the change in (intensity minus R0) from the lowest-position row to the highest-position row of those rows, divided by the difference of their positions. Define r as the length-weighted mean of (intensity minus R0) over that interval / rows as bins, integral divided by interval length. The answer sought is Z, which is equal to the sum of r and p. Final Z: 5.2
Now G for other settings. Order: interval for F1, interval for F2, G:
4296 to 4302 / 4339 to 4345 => 0.09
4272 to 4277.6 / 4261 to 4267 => 0.04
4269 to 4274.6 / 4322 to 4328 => 0.07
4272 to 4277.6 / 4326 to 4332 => 0.11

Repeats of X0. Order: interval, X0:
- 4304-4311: 29.6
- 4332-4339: 43.2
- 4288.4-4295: 37.3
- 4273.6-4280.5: 37.9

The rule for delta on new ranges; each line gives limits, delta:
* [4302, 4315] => 8.6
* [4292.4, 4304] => 7.8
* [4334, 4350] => 8.2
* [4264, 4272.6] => 6.6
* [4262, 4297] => 7.8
